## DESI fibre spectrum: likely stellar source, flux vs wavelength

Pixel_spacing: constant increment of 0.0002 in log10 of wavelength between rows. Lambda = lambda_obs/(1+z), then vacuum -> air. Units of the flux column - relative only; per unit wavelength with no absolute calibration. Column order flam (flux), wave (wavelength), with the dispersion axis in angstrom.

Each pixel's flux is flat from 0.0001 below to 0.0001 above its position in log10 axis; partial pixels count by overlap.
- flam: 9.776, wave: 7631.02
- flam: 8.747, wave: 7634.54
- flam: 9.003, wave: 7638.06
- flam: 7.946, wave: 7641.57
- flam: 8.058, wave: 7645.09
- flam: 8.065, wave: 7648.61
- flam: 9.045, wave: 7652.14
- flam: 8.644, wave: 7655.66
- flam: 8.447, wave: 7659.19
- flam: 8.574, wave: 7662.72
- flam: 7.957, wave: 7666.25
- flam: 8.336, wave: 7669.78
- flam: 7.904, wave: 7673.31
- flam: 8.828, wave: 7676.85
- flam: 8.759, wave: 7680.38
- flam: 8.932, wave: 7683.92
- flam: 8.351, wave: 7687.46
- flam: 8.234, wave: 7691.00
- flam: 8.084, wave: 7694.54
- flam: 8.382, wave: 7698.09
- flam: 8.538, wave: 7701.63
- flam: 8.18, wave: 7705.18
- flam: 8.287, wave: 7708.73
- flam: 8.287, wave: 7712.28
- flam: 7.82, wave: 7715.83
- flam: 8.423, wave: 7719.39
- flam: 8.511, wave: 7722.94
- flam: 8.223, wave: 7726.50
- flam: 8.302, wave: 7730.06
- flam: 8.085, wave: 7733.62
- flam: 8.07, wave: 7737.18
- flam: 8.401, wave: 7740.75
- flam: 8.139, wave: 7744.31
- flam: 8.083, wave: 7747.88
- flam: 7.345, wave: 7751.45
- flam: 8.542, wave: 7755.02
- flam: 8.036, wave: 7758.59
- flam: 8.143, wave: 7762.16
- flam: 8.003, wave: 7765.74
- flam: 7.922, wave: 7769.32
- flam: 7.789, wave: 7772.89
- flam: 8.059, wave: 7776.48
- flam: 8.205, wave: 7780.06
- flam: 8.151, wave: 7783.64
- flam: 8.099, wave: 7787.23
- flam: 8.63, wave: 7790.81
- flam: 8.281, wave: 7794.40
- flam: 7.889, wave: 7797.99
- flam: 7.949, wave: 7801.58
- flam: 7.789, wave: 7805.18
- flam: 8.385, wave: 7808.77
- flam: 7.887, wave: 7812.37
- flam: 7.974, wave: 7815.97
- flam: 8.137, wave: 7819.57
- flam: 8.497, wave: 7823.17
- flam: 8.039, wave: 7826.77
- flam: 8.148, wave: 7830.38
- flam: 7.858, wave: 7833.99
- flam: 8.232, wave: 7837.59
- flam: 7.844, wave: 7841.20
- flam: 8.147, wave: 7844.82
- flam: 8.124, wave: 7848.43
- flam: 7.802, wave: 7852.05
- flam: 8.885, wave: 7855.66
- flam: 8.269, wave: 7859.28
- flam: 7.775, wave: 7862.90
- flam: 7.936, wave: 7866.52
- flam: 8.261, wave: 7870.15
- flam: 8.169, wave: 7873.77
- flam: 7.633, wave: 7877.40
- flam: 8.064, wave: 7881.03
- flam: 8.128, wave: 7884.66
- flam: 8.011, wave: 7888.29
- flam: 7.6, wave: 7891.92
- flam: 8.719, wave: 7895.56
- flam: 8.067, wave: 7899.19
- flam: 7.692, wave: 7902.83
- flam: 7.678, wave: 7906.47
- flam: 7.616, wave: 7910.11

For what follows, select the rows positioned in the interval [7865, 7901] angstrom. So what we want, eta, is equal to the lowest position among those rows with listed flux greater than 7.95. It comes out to 7870.15 angstrom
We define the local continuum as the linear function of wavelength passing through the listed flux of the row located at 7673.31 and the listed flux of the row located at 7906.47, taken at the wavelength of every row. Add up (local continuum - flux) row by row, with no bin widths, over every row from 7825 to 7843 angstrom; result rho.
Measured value -1.38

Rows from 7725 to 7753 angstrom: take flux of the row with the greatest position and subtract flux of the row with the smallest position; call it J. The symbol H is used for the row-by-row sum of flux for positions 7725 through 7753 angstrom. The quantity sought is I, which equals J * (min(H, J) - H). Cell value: 57.5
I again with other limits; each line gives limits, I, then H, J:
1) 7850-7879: 11.0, 64.7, -0.169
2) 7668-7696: 17.1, 67.4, -0.252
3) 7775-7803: 7.2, 65.3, -0.110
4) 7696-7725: -8.6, 66.4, 0.129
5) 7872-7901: 6.6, 64.4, -0.102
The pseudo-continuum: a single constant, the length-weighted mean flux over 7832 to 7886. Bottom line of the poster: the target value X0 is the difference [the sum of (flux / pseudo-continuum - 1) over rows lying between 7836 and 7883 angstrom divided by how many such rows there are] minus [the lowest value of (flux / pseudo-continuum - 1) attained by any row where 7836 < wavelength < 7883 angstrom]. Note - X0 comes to 0.056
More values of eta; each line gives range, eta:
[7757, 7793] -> 7758.59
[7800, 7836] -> 7808.77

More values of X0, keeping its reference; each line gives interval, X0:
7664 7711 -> 0.057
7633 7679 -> 0.065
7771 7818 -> 0.036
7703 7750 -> 0.049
